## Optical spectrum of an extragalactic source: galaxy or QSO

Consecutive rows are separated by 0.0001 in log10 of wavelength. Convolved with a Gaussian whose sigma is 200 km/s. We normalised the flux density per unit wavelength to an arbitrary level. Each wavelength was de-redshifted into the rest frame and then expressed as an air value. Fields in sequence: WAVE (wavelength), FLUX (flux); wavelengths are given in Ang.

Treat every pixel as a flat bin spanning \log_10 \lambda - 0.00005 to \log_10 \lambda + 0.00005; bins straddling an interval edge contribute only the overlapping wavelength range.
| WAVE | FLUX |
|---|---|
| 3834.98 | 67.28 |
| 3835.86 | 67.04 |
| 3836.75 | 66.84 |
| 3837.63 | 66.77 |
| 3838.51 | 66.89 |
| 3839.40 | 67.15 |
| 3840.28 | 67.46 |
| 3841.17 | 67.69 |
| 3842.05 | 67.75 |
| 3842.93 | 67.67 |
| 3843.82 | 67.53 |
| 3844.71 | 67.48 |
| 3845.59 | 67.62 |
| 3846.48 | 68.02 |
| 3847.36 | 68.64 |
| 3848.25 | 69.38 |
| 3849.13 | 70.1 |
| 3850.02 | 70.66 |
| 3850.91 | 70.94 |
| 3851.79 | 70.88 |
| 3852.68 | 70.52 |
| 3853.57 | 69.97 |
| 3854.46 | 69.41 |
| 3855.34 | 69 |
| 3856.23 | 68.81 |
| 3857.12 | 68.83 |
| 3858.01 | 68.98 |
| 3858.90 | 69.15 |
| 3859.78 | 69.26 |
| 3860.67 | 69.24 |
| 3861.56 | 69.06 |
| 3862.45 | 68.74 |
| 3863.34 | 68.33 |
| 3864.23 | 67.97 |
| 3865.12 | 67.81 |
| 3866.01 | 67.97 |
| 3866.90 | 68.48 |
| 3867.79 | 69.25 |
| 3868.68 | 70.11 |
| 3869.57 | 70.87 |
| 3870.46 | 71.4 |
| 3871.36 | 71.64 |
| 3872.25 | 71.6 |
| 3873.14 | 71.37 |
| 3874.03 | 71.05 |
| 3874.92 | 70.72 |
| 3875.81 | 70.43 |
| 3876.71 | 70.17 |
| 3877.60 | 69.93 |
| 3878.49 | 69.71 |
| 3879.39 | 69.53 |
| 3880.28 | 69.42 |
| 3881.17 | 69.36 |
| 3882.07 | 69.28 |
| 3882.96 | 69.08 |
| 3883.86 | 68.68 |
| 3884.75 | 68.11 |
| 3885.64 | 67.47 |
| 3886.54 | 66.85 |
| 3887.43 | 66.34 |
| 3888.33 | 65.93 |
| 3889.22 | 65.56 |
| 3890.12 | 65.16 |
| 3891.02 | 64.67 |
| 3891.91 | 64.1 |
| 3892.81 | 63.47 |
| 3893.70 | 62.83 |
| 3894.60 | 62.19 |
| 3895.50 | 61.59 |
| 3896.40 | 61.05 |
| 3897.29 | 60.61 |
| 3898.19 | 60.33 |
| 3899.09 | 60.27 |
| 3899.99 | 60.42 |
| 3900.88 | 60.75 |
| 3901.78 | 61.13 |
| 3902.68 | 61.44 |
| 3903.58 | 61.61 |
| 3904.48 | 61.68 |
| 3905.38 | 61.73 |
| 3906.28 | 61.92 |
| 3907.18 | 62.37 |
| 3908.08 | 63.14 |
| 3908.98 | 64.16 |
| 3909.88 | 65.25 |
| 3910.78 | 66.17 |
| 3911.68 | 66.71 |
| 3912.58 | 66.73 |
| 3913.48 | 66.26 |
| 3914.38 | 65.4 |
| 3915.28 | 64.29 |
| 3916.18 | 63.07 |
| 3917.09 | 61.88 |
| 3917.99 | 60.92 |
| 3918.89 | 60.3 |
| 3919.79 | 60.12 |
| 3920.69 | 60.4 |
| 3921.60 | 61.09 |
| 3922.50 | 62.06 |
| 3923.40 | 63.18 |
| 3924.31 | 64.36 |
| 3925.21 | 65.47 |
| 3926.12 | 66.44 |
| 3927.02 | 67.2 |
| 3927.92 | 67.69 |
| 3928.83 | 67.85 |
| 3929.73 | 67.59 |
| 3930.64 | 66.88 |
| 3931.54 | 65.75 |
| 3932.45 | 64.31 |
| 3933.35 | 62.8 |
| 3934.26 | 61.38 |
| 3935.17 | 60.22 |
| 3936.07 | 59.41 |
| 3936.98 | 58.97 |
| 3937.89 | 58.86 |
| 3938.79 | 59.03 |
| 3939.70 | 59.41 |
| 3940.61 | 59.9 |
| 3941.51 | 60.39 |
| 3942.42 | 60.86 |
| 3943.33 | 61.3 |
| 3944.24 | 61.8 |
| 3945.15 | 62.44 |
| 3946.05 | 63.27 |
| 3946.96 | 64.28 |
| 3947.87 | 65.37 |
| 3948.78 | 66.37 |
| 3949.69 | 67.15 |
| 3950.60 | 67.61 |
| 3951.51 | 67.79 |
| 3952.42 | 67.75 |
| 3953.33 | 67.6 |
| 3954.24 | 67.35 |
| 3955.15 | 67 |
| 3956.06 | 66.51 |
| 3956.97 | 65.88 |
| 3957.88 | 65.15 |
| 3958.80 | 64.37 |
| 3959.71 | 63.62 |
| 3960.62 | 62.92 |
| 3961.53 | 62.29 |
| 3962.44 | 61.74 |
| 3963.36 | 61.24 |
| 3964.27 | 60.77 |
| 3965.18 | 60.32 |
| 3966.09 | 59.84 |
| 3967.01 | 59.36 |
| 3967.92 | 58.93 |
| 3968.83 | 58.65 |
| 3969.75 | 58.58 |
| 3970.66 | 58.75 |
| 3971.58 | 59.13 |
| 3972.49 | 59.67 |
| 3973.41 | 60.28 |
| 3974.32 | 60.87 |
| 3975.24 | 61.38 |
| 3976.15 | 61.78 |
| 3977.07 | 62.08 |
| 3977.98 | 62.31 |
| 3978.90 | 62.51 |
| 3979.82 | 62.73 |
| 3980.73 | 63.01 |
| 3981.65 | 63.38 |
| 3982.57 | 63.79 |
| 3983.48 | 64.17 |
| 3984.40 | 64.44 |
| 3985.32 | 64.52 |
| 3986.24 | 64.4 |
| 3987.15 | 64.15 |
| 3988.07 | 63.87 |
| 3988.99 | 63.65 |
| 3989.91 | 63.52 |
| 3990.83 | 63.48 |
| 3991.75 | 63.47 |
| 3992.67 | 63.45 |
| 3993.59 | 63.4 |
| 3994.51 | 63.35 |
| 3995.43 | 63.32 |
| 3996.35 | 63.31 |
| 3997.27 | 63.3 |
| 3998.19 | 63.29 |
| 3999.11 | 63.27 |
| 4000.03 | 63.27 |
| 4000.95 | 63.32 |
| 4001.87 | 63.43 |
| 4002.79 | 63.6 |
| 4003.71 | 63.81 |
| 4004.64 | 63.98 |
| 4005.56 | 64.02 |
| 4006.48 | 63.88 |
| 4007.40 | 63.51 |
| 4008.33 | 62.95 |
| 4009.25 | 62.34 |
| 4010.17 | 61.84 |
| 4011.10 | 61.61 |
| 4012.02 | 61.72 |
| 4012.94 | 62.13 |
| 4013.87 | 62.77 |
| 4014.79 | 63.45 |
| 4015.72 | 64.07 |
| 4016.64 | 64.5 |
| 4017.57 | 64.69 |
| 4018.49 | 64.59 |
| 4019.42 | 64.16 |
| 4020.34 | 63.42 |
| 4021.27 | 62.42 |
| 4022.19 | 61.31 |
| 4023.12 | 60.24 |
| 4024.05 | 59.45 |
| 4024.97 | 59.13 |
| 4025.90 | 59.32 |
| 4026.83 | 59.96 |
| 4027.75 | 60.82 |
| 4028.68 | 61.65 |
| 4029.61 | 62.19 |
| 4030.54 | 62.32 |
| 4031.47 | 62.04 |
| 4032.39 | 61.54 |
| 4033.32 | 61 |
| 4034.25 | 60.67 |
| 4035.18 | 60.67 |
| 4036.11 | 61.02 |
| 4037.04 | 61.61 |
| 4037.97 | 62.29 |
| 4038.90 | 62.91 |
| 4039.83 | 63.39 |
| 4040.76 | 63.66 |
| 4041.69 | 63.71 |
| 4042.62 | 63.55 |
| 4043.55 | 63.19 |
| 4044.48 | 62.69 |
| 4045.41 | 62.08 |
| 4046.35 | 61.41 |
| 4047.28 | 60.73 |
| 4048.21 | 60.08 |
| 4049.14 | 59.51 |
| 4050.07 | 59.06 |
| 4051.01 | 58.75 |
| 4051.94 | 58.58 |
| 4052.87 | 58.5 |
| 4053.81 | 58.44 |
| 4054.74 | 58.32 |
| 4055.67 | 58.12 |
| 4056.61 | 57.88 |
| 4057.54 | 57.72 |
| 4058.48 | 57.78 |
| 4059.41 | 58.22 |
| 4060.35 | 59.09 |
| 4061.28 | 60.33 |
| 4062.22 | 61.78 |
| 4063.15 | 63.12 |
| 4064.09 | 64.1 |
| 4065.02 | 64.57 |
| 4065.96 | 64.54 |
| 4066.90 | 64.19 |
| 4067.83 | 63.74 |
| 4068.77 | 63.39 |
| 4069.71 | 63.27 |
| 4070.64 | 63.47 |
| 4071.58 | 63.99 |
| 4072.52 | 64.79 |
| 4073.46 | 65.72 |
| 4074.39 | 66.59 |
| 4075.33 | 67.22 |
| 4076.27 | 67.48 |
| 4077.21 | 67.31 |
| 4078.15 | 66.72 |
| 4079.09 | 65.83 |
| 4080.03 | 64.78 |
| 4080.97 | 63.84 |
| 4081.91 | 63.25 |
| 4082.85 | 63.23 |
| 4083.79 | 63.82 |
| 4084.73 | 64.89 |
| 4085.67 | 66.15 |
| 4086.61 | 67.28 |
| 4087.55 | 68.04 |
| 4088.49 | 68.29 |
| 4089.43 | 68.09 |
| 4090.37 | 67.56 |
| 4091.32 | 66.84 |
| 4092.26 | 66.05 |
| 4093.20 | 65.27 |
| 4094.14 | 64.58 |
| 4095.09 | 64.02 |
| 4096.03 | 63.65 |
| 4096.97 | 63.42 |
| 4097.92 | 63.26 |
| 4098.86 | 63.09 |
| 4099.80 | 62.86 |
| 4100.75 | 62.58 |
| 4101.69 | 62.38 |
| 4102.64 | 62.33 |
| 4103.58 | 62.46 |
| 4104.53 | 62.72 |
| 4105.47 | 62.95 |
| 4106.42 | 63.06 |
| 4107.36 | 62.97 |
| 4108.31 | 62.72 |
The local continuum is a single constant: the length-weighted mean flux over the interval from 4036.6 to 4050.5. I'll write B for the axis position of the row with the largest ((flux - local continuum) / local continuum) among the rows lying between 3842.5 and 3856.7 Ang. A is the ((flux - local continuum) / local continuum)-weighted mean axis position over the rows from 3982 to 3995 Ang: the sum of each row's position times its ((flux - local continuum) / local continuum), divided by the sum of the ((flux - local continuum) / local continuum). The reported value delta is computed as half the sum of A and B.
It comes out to 3919.4 Ang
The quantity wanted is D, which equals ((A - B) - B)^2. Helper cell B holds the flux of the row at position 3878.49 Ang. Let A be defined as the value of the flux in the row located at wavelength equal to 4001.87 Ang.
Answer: 5774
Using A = 63.43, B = 69.71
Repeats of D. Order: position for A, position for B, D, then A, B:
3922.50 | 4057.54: 2849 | 62.06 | 57.72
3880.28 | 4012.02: 2918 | 69.42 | 61.72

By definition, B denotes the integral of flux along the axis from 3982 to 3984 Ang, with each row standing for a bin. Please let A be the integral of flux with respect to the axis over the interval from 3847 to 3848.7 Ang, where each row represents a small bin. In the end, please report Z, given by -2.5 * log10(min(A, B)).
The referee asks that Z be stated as -5.18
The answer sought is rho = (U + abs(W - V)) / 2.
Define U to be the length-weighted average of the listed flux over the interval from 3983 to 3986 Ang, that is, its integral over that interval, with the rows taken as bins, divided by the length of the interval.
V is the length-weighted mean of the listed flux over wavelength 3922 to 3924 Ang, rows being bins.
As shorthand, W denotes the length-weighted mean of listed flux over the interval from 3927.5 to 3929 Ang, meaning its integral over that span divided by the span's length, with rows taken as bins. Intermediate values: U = 64.4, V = 62.7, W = 67.5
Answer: 34.6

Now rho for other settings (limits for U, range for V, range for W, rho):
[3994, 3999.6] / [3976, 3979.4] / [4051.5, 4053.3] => 33.4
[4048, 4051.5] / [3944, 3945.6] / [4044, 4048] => 30.0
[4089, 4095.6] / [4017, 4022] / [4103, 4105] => 33.6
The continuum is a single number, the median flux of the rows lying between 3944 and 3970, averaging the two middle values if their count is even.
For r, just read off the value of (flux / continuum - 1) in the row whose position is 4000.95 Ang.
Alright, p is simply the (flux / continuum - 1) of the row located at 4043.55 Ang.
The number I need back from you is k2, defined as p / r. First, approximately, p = -0.01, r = 0.00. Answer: 1.4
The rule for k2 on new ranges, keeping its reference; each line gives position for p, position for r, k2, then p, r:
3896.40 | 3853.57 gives -0.4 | -0.04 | 0.10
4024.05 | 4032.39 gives 2.0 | -0.07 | -0.03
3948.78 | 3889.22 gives 1.4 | 0.04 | 0.03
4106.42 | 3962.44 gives 0.3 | -0.01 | -0.03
